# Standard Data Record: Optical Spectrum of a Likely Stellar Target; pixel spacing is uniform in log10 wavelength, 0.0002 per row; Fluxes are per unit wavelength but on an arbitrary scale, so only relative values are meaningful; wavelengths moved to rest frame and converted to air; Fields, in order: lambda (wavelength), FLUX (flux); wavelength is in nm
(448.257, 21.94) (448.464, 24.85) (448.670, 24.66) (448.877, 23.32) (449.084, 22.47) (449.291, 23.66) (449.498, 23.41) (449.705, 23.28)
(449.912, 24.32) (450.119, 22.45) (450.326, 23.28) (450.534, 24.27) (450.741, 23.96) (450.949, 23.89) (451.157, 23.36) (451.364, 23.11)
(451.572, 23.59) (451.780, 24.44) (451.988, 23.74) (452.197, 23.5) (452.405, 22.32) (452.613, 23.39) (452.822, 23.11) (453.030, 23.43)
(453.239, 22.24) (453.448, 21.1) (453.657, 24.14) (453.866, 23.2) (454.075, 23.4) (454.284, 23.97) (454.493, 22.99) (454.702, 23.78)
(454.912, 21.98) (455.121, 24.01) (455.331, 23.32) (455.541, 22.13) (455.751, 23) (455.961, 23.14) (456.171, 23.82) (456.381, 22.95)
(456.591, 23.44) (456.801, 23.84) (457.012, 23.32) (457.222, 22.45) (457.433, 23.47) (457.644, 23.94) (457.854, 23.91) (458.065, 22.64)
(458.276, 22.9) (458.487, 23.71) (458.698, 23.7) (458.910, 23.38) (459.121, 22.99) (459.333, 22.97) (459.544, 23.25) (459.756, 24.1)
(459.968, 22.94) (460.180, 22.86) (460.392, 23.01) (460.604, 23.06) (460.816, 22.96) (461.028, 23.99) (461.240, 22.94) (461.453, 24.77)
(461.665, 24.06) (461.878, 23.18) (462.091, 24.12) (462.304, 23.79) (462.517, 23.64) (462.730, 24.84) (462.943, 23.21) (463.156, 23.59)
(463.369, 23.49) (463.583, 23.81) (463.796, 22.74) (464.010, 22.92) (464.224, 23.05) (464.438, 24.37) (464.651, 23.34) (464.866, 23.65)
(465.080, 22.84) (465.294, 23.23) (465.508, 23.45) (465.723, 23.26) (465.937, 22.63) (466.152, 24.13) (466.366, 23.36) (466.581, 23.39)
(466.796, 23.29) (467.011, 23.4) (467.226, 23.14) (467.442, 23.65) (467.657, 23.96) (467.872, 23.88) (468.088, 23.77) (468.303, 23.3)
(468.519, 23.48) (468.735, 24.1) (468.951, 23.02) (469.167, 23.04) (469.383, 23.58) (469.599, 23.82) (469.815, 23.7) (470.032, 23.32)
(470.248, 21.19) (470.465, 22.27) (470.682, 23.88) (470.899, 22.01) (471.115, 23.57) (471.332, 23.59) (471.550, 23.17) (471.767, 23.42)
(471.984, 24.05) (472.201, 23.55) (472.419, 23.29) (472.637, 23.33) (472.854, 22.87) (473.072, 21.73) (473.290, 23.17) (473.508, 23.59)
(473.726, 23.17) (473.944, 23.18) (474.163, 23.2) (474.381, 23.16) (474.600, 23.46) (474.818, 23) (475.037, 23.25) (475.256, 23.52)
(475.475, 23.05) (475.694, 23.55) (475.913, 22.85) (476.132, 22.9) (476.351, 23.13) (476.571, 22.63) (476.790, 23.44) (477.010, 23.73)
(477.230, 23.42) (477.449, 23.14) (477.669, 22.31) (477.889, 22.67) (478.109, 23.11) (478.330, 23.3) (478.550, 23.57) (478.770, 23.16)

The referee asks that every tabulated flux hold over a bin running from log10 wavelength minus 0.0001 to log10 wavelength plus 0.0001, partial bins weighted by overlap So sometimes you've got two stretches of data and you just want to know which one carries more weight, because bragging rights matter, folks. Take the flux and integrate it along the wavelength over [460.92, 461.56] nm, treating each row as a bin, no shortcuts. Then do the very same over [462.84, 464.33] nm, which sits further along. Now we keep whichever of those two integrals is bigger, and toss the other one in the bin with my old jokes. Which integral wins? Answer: 35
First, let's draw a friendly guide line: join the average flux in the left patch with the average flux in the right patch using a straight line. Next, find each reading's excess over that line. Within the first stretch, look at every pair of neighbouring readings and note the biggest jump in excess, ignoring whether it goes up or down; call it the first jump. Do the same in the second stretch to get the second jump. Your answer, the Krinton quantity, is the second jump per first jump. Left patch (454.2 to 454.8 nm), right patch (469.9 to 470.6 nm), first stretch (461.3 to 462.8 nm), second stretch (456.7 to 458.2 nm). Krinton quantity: 1.03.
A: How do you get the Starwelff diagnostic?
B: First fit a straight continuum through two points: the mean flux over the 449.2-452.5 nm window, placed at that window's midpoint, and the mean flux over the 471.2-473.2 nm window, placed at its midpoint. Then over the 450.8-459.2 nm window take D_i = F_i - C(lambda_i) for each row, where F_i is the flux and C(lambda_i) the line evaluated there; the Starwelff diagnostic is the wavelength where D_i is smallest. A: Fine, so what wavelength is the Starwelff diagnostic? 453.448 nm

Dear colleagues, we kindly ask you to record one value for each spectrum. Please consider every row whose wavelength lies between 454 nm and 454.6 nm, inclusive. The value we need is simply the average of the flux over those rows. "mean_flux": 23.5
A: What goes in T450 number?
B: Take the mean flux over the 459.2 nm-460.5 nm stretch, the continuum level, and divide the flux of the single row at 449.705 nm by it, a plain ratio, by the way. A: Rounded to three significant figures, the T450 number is 1.00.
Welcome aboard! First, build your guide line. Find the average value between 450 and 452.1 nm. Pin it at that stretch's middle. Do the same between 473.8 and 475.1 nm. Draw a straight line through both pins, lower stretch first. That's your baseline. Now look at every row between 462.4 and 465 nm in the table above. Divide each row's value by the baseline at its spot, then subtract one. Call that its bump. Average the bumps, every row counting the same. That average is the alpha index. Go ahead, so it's 0.007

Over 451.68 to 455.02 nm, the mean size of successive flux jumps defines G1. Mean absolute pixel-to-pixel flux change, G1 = 0.96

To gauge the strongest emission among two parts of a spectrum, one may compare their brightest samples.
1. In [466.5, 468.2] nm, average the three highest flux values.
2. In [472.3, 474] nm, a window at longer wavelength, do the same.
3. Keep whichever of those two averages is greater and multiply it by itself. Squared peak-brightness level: 570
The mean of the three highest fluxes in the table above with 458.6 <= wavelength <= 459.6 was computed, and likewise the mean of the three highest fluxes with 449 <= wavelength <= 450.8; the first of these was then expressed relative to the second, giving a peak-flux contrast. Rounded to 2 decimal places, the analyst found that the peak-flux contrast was 0.97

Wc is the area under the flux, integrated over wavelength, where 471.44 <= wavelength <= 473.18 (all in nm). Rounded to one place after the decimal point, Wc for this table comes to 40.3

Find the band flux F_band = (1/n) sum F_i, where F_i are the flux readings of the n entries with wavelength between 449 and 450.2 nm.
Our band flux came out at 23.3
